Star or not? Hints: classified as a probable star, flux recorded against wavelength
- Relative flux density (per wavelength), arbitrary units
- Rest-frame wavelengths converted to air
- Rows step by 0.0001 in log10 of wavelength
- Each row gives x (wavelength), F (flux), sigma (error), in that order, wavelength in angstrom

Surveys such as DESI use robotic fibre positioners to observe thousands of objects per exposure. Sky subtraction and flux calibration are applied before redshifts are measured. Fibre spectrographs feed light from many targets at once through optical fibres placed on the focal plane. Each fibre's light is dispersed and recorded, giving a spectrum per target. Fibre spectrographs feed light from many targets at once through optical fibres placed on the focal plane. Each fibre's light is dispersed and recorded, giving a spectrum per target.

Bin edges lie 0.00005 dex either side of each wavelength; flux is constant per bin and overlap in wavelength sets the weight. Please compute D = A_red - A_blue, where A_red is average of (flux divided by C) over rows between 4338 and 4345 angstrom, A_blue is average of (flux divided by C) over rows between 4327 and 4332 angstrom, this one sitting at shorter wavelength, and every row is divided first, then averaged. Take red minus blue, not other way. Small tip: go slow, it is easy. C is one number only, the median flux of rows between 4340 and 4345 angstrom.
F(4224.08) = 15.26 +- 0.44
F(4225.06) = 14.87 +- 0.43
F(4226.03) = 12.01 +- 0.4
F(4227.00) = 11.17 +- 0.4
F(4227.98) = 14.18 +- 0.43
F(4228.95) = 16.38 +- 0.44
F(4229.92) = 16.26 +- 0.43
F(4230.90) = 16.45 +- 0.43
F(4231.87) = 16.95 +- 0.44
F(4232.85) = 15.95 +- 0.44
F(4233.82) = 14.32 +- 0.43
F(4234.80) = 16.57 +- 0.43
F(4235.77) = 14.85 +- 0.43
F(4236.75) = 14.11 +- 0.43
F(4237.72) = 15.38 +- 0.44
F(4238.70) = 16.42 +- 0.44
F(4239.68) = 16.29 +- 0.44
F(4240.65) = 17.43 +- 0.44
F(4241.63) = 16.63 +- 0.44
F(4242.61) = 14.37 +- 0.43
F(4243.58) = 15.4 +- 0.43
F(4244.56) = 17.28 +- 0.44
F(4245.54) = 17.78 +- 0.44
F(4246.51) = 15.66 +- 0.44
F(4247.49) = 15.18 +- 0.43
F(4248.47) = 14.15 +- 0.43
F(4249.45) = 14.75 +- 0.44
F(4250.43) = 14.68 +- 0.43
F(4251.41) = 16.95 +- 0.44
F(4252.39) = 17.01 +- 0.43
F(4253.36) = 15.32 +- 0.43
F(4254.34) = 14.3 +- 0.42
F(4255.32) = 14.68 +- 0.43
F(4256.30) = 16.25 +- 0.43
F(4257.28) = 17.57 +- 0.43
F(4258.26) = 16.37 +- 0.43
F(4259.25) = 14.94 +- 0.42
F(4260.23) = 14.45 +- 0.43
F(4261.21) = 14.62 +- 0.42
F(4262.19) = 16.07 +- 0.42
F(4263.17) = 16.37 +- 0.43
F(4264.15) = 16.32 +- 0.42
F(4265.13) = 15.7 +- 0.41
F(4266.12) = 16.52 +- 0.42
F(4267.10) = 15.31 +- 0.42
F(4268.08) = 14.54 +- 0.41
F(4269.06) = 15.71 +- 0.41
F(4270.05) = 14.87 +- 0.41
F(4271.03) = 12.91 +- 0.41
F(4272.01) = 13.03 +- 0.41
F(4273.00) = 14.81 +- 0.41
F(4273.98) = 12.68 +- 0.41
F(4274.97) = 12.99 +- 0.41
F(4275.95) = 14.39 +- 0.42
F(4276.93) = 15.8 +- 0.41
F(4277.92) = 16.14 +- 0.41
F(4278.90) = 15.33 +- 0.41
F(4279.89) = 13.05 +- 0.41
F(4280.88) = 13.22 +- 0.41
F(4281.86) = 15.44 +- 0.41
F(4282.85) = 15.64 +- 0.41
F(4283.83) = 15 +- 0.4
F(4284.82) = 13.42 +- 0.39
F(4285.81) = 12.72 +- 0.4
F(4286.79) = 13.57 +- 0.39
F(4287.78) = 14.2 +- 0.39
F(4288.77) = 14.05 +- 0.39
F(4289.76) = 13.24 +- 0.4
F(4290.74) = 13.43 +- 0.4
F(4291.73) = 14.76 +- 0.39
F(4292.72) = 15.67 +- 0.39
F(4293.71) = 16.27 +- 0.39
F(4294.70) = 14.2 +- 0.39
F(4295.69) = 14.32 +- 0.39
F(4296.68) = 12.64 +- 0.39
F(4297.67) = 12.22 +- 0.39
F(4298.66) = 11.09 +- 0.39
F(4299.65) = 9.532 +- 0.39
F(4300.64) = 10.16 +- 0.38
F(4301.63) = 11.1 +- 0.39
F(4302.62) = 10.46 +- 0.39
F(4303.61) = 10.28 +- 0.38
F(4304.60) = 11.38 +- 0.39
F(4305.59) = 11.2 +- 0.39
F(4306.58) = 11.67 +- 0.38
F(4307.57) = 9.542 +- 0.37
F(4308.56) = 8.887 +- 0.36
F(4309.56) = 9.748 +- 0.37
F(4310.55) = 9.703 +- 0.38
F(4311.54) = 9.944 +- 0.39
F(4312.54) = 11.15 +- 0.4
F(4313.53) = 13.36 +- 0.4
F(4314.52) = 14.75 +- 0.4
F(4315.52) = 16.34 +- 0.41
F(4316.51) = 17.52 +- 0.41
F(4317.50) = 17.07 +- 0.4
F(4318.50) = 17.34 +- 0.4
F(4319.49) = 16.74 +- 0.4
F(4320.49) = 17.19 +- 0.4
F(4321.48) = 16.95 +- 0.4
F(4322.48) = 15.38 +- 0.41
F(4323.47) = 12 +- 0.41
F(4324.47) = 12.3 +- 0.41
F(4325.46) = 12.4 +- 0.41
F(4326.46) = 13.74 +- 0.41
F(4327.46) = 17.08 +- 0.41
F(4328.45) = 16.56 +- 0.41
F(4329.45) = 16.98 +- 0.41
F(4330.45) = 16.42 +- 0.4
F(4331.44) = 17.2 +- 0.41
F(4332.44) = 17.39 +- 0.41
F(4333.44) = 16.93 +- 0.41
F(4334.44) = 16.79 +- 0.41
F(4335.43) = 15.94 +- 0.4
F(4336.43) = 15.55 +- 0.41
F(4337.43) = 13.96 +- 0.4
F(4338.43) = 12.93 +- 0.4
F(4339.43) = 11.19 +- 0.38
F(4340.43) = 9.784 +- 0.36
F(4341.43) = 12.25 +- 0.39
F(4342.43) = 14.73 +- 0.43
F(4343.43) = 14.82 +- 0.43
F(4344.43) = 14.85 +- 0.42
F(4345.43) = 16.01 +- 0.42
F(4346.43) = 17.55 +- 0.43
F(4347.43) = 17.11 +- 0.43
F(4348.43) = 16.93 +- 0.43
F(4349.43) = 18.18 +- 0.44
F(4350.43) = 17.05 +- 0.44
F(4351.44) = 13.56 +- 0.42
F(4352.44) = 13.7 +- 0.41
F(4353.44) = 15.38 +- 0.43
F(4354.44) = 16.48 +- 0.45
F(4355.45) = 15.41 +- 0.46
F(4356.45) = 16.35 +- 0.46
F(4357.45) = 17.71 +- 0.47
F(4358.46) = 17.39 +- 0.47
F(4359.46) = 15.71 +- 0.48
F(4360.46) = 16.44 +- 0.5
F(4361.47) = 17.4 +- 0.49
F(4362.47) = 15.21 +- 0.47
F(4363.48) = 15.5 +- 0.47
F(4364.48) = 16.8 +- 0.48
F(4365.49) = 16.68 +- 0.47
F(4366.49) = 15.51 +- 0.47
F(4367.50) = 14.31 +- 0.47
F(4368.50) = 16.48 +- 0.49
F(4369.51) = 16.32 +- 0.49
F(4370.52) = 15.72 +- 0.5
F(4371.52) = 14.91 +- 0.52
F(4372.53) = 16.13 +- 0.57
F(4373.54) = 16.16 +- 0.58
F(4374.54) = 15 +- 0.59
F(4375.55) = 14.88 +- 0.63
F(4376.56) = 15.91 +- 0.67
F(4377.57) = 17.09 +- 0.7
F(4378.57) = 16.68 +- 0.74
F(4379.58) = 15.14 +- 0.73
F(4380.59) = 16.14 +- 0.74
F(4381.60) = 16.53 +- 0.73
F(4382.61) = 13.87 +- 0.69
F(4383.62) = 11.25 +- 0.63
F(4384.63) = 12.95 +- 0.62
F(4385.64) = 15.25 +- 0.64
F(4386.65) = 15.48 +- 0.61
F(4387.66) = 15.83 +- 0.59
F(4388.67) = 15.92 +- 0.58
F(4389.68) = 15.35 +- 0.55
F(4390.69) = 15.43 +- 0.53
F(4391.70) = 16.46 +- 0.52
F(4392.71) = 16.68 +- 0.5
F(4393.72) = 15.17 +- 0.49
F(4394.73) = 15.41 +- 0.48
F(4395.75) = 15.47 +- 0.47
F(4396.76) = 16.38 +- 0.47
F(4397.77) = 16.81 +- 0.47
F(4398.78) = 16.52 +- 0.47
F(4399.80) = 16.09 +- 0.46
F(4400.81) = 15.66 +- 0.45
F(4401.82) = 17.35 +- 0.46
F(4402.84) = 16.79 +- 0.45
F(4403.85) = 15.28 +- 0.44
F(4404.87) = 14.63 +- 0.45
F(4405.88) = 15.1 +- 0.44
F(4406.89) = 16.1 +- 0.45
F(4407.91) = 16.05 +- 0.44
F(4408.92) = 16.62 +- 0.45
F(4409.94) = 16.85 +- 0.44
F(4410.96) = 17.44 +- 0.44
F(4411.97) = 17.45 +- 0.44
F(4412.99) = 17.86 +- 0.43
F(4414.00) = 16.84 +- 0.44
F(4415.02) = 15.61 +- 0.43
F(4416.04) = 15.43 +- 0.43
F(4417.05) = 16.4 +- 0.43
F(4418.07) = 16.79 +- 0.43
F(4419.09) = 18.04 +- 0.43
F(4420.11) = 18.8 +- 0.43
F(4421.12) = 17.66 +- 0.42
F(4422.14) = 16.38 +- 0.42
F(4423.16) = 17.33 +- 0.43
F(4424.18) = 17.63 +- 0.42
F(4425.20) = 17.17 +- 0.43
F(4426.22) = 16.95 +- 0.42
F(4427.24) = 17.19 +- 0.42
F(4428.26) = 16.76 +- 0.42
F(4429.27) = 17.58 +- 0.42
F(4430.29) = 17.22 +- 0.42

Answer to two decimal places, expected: -0.27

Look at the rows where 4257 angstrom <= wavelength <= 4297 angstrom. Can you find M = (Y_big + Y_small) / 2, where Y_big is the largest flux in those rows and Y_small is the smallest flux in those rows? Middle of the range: 15.1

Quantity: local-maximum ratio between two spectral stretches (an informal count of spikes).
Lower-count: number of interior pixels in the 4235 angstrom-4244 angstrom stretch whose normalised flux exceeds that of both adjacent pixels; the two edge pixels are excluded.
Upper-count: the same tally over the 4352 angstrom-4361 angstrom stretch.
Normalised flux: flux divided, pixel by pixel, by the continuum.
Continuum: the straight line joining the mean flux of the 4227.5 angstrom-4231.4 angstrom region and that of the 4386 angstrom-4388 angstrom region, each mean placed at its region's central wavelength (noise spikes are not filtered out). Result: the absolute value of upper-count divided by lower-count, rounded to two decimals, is 1.00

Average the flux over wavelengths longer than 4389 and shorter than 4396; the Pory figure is 15.7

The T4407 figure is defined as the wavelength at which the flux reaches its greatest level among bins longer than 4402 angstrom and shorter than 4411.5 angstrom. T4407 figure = 4410.96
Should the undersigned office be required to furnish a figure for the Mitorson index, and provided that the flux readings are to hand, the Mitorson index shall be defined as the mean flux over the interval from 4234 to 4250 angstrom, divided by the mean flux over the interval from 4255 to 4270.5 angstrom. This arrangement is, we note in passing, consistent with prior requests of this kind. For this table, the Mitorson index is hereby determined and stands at 1.01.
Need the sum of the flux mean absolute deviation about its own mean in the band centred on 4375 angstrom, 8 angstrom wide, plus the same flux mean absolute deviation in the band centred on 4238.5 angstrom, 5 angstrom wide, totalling 1.63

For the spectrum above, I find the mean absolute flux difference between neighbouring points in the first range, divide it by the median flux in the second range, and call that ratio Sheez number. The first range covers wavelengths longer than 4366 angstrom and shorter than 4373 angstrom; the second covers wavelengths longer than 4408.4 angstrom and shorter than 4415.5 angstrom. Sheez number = 0.061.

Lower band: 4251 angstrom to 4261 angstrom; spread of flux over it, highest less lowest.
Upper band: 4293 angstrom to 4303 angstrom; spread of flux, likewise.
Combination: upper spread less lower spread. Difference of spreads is 3.5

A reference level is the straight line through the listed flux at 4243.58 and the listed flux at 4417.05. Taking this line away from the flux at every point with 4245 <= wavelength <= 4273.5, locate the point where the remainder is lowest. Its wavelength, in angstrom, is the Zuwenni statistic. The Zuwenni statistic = 4271.03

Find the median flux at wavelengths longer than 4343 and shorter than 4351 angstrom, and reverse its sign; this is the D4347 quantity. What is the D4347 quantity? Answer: -17.0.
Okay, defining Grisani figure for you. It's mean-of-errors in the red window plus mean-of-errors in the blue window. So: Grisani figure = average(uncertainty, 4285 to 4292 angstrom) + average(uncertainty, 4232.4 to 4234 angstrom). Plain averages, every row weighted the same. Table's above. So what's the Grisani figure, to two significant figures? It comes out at 0.83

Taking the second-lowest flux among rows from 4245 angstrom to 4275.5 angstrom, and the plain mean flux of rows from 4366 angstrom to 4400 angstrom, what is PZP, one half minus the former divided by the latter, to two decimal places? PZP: -0.33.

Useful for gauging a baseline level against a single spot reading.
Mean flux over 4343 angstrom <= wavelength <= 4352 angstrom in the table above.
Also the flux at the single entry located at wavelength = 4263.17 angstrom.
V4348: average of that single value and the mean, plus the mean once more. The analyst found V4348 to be 32.5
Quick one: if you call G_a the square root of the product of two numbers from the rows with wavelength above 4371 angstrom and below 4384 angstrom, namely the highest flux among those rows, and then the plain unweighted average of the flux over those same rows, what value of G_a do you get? 16.2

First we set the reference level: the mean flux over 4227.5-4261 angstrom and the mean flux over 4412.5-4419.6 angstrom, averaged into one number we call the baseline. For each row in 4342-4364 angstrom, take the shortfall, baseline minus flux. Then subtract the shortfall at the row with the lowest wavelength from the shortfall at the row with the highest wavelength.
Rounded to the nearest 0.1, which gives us -0.8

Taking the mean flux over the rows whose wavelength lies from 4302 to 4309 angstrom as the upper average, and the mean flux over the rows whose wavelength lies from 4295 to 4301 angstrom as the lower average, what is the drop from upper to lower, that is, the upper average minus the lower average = -1.2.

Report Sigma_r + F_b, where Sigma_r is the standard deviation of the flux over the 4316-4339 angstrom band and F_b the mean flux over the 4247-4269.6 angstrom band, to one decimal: 17.4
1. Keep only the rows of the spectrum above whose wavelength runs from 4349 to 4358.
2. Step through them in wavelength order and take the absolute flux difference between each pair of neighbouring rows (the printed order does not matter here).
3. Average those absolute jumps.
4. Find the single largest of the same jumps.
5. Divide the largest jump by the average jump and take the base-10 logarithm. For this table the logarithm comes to 0.41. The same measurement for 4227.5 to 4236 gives 0.27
